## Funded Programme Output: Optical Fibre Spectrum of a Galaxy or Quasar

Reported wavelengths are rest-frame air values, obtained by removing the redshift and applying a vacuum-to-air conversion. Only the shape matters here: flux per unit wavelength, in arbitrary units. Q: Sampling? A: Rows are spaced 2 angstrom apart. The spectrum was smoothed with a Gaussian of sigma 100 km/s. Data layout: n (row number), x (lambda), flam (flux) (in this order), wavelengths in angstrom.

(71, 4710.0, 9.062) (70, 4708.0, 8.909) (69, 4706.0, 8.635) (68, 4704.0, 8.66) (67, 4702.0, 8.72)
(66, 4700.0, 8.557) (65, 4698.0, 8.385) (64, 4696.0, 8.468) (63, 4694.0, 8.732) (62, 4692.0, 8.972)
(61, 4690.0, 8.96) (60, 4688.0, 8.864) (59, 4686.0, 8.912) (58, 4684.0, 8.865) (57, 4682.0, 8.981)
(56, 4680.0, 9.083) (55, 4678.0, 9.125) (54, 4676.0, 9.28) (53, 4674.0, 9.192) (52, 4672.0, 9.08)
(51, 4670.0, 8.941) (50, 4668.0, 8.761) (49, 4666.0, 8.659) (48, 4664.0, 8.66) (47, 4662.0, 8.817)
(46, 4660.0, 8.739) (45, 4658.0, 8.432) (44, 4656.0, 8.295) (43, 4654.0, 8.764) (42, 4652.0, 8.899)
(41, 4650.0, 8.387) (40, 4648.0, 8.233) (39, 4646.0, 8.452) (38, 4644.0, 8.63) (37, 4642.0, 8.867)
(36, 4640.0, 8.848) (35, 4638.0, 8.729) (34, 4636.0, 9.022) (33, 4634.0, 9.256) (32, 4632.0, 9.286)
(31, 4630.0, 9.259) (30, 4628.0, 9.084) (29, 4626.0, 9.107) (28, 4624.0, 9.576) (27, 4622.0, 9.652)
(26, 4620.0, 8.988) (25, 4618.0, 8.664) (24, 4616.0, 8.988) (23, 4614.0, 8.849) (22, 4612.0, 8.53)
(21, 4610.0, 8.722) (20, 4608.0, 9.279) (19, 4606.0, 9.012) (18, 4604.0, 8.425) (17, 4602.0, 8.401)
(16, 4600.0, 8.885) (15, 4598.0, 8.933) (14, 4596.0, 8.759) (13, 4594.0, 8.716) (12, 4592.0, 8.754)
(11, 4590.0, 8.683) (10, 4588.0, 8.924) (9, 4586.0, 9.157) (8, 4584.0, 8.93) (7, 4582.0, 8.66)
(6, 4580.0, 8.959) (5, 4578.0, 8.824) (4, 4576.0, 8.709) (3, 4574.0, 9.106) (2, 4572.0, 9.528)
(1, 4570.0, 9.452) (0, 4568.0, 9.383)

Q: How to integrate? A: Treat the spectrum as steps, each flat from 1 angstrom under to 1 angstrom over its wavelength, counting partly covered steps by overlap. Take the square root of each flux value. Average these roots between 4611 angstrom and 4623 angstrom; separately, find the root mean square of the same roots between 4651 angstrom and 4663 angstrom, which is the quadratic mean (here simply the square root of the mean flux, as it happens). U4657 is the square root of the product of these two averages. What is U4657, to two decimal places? 2.97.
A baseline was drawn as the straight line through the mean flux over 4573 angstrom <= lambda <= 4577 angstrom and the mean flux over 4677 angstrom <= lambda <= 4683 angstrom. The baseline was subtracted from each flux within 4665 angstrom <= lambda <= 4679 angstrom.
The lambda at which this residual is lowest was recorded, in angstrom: 4666.0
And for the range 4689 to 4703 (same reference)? 4698.0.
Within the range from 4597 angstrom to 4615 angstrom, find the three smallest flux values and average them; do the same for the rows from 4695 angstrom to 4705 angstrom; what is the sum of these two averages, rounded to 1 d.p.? 16.9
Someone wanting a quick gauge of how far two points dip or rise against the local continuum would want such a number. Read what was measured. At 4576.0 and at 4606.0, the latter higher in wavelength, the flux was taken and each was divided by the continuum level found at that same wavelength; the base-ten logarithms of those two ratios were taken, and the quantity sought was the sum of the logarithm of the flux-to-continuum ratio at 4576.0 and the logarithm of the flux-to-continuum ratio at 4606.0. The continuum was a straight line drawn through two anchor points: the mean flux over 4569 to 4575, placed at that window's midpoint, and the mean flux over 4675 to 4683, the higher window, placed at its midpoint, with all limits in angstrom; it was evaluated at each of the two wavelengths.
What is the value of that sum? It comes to -0.044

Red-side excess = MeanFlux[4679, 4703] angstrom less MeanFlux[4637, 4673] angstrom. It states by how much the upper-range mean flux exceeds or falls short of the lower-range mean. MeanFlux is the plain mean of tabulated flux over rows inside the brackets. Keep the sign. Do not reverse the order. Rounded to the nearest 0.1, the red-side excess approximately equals 0.1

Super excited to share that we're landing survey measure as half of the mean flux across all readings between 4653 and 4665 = 4.31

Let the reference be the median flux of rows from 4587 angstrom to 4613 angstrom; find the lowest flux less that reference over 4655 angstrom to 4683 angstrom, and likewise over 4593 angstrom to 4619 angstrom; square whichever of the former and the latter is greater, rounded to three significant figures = 0.125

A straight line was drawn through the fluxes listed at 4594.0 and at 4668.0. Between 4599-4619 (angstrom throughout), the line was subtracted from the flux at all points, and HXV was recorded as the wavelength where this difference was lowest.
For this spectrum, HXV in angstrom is 4602.0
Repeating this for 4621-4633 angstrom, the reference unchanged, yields 4628.0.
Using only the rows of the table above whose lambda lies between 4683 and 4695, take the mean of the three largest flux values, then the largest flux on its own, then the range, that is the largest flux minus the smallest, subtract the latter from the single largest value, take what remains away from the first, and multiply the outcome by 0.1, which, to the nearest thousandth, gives 0.022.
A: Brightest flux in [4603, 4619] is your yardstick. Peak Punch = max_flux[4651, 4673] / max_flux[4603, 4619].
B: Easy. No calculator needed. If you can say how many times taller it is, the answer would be 0.98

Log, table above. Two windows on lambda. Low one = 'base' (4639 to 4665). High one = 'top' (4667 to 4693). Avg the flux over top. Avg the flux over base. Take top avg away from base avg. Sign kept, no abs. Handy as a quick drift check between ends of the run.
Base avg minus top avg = -0.38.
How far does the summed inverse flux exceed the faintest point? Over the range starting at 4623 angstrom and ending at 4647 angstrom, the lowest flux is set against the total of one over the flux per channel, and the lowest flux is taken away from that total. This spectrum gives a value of -7.12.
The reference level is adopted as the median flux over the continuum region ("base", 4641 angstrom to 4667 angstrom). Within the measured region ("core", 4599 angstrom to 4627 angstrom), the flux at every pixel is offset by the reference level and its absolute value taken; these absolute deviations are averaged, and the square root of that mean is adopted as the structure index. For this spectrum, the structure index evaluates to 0.603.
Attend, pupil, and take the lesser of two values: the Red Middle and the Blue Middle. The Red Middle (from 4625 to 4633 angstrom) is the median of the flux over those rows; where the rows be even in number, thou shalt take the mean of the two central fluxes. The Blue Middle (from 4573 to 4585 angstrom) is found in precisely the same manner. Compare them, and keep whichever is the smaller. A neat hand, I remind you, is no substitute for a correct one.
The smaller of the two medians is 8.88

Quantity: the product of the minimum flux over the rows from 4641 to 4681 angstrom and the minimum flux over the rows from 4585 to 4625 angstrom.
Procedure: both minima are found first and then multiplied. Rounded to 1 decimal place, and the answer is 69.2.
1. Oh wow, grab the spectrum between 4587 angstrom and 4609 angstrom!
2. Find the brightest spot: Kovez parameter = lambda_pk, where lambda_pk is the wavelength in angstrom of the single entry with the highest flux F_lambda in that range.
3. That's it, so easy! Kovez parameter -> 4608.0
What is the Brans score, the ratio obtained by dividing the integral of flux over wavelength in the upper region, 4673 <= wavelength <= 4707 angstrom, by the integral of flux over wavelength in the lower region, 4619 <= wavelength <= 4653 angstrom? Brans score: 0.99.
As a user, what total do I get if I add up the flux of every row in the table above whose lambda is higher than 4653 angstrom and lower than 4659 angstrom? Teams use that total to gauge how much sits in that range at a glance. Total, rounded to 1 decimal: 25.5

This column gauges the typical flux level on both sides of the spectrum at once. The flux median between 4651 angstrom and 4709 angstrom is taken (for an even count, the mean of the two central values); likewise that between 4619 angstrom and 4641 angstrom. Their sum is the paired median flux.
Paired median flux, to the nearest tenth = 17.9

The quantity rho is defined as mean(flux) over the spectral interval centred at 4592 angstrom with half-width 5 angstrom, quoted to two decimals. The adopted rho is 8.77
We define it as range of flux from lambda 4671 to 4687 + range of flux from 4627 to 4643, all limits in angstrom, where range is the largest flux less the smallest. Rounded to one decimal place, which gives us 1.0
